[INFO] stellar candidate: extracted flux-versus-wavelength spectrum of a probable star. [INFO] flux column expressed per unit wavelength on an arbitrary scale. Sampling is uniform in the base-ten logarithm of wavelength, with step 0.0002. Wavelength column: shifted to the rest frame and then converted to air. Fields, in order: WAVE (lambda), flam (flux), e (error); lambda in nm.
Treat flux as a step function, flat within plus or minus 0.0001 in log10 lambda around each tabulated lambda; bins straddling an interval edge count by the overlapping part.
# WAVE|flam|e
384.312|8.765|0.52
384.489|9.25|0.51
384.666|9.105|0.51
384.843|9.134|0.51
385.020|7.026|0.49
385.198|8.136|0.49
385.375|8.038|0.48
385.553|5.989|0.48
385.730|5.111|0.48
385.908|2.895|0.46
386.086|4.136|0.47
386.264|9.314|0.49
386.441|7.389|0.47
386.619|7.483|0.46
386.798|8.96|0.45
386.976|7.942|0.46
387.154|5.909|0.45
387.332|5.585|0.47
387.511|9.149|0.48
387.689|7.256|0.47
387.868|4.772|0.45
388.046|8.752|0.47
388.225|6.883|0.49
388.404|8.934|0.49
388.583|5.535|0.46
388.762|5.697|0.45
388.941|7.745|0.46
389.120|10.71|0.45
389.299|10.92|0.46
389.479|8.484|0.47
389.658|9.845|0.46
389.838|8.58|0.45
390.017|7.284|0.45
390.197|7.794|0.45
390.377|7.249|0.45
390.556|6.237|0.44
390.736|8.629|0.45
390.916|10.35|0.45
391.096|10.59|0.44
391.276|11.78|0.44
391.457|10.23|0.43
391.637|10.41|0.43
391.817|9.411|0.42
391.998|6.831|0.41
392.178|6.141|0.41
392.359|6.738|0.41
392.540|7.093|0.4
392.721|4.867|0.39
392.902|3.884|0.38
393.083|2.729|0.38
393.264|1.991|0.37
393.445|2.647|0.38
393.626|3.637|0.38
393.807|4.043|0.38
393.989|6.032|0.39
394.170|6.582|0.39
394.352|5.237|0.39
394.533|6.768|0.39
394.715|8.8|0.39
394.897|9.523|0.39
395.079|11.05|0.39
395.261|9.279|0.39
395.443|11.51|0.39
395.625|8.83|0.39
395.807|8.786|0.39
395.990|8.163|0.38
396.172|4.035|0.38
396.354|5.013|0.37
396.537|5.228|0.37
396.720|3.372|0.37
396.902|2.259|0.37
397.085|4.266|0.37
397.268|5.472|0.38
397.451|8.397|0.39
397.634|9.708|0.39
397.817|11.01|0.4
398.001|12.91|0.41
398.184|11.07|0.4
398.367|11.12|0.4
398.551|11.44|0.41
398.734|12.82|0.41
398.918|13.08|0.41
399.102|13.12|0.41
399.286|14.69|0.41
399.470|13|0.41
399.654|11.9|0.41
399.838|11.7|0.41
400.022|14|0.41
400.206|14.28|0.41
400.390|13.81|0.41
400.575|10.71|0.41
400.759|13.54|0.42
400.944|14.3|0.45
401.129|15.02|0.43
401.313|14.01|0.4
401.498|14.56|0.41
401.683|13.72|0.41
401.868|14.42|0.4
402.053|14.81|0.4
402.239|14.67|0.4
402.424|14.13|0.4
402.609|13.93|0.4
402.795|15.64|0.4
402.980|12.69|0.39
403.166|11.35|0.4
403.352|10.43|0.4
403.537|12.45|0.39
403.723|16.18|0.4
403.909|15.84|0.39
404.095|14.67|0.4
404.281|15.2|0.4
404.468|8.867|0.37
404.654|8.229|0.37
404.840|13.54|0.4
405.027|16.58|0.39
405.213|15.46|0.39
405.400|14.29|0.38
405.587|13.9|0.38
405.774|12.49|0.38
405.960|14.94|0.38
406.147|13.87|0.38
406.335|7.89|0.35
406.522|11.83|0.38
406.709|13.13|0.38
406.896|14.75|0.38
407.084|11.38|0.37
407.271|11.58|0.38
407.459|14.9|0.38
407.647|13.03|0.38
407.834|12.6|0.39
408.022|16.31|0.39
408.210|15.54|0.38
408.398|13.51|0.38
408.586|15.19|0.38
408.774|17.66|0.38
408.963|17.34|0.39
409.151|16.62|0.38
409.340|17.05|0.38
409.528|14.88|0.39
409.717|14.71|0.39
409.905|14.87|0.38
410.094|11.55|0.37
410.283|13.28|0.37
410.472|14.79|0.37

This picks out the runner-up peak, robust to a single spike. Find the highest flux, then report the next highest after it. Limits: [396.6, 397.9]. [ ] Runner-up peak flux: 9.708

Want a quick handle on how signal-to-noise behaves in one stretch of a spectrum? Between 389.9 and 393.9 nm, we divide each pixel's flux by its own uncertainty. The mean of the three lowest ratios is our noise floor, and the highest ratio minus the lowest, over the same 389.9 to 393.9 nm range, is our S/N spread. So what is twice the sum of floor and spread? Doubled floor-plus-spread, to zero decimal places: 56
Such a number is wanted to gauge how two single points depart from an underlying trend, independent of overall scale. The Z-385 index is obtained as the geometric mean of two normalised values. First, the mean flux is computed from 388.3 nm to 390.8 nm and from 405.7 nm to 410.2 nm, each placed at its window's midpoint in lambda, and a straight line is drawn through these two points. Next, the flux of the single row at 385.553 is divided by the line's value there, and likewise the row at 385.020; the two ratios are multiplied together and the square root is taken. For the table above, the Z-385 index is 1.0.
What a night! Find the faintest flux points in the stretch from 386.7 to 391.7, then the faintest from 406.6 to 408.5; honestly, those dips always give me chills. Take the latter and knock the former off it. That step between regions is 7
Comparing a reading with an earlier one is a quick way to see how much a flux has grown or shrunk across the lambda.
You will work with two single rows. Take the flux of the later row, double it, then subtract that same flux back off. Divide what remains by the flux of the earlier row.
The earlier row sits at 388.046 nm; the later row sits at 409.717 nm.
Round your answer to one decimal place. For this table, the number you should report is 1.7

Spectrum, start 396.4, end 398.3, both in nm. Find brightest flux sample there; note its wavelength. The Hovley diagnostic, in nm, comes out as 398.001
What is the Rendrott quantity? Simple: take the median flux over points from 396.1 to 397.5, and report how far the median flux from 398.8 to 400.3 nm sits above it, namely 8.46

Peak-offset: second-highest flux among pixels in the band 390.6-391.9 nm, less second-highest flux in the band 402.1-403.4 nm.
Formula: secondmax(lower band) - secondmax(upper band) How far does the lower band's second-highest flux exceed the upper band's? -4.1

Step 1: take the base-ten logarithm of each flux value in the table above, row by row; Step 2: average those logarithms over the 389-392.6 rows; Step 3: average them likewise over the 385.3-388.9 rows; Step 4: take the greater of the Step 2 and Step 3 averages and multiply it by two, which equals 1.9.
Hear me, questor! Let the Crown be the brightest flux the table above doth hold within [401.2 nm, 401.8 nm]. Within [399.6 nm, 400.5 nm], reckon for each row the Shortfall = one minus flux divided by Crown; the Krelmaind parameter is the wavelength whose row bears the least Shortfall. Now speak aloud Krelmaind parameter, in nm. 400.206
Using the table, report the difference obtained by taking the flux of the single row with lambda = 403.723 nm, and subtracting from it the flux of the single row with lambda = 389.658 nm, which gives 6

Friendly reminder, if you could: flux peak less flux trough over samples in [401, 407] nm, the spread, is 8.7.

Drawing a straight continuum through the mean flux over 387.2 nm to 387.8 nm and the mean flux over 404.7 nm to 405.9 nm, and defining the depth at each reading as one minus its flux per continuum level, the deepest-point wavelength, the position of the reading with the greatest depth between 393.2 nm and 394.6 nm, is 393.264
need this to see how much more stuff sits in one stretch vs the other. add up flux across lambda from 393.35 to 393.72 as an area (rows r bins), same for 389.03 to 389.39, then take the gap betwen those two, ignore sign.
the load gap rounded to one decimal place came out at 2.7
